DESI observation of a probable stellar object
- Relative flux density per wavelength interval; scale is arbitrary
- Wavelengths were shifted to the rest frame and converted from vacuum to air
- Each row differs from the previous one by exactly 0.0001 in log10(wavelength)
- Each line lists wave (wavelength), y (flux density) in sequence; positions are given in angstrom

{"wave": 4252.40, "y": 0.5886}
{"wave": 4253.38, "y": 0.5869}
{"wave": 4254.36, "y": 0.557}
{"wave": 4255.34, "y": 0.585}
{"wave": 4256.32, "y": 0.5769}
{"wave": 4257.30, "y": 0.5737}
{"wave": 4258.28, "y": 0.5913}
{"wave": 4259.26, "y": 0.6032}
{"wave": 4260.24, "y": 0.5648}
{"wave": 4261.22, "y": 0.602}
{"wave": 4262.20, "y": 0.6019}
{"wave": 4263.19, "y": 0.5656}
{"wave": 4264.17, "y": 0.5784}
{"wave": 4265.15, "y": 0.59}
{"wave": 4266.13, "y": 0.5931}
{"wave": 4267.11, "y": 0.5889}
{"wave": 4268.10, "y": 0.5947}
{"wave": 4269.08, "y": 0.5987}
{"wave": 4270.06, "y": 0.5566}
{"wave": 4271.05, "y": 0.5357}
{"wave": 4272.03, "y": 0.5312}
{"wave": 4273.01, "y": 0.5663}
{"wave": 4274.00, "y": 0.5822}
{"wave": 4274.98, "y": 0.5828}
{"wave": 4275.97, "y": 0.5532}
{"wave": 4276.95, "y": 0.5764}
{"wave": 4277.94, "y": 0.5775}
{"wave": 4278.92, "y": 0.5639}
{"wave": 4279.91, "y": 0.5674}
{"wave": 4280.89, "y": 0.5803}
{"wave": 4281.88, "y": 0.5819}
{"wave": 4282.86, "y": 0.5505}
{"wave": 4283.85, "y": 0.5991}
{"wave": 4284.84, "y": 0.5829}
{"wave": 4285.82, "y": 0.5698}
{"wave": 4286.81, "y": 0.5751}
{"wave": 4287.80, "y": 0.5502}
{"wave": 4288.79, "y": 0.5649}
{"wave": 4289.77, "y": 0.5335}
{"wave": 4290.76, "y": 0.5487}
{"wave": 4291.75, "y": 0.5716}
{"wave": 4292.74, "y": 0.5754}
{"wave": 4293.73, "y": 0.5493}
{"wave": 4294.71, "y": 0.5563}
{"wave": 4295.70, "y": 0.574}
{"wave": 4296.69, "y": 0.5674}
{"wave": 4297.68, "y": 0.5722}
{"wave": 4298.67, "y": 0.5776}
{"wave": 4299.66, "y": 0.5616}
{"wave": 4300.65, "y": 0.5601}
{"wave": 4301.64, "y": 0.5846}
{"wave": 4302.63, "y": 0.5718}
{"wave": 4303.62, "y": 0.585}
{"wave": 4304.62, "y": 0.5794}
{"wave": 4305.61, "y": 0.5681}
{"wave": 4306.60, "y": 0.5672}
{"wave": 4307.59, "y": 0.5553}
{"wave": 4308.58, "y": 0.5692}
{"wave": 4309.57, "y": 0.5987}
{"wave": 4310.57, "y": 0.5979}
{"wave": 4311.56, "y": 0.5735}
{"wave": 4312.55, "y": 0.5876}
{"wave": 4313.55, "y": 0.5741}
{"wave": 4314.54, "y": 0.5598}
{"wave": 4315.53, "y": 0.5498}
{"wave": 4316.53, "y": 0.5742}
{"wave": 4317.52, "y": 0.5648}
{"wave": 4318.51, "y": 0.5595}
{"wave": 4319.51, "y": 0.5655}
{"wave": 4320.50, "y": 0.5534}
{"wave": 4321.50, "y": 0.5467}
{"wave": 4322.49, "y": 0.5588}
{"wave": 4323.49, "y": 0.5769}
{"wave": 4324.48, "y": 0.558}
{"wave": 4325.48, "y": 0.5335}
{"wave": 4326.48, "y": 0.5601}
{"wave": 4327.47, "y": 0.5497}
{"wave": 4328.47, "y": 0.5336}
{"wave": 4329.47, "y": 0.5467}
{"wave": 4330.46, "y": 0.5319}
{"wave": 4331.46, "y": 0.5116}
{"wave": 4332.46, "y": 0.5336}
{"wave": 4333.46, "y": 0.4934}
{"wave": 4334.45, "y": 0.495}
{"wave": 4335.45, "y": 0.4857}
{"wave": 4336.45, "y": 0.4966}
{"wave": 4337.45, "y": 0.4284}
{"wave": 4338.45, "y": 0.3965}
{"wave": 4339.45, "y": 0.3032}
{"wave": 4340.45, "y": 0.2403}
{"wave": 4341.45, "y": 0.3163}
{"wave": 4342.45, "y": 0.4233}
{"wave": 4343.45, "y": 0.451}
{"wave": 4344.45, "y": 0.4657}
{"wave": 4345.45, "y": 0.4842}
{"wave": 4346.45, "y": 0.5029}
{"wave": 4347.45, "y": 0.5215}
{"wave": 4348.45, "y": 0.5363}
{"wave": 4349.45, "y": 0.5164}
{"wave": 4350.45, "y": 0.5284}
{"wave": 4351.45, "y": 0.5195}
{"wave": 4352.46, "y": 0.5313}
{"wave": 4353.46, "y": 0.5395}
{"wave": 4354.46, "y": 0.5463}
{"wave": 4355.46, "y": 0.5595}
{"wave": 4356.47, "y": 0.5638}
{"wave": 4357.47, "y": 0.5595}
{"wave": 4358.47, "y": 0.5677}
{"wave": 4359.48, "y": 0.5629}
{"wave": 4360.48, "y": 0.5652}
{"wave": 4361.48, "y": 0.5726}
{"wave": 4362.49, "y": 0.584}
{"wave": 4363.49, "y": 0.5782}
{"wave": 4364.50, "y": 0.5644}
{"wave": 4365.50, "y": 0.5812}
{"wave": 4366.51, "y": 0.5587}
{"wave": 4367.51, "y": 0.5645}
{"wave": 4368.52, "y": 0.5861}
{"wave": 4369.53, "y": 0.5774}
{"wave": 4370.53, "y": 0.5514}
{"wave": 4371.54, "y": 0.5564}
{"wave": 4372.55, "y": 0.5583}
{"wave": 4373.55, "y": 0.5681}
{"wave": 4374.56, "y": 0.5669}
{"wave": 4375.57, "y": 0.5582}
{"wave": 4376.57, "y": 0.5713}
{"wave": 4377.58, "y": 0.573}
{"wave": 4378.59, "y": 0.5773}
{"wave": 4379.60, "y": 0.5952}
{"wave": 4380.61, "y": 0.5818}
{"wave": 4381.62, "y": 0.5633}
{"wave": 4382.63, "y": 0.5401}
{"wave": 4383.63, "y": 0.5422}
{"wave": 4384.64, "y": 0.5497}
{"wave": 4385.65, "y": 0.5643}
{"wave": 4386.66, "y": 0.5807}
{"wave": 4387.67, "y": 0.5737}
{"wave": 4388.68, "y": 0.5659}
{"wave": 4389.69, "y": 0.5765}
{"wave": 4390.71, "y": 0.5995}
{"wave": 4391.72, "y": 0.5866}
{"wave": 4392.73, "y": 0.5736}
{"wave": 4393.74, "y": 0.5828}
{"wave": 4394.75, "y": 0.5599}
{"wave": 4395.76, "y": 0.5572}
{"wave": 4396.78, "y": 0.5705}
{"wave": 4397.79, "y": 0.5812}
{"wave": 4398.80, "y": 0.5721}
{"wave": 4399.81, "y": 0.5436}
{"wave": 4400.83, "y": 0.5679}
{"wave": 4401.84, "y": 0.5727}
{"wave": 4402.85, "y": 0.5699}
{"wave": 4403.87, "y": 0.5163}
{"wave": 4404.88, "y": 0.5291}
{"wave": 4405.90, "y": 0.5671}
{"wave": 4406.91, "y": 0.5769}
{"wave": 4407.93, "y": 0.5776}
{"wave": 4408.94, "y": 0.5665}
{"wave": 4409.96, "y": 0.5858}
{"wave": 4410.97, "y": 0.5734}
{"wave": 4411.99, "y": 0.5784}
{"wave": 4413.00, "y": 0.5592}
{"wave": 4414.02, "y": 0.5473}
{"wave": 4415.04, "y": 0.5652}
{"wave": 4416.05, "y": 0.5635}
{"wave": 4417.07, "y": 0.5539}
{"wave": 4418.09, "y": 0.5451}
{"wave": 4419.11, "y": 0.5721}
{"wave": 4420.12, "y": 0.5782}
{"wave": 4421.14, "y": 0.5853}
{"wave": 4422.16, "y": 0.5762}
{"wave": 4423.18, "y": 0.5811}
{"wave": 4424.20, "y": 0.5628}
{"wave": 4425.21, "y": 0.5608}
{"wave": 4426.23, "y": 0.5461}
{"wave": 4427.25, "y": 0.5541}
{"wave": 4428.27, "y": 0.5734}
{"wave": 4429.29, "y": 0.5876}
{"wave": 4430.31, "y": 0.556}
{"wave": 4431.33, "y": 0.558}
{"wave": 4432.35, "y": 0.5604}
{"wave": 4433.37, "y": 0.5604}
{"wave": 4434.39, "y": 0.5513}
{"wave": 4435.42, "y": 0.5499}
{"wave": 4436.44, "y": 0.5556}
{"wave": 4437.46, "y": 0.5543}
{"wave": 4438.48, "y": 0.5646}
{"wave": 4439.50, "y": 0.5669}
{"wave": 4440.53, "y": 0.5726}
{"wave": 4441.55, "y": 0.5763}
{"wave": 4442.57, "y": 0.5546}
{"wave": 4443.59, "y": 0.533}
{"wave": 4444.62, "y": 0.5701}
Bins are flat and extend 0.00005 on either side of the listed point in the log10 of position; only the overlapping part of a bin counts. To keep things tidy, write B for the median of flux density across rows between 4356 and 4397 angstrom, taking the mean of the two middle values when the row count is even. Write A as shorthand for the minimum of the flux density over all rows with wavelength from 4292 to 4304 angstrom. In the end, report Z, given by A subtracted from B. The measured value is 0.02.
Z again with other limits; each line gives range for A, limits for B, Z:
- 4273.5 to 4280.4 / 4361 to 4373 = 0.02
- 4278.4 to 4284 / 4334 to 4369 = -0.02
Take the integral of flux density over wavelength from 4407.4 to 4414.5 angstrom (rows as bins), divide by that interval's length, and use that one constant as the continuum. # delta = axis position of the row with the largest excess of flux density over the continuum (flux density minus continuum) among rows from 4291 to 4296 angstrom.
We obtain 4292.74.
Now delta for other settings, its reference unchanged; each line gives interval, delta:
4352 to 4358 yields 4356.47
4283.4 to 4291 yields 4283.85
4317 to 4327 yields 4323.49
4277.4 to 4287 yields 4283.85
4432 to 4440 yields 4439.50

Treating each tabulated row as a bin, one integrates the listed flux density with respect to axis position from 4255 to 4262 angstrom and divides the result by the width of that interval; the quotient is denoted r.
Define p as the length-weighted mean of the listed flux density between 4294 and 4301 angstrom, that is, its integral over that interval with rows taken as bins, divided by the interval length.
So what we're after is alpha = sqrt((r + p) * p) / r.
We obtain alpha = 1.38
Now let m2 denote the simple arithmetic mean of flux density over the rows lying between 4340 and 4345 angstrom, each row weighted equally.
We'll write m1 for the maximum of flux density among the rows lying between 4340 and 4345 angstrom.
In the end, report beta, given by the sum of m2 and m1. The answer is 0.85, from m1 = 0.4657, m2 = 0.379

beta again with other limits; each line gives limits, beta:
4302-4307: 1.16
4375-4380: 1.17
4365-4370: 1.16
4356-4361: 1.13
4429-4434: 1.15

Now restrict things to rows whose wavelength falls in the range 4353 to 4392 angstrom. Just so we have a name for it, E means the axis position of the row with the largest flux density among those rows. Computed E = 4390.71 angstrom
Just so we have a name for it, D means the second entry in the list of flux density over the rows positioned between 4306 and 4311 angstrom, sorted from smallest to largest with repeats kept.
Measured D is 0.5672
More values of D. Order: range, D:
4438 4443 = 0.5646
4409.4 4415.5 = 0.5592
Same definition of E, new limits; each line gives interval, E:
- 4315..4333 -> 4323.49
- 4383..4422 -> 4390.71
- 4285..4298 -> 4292.74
